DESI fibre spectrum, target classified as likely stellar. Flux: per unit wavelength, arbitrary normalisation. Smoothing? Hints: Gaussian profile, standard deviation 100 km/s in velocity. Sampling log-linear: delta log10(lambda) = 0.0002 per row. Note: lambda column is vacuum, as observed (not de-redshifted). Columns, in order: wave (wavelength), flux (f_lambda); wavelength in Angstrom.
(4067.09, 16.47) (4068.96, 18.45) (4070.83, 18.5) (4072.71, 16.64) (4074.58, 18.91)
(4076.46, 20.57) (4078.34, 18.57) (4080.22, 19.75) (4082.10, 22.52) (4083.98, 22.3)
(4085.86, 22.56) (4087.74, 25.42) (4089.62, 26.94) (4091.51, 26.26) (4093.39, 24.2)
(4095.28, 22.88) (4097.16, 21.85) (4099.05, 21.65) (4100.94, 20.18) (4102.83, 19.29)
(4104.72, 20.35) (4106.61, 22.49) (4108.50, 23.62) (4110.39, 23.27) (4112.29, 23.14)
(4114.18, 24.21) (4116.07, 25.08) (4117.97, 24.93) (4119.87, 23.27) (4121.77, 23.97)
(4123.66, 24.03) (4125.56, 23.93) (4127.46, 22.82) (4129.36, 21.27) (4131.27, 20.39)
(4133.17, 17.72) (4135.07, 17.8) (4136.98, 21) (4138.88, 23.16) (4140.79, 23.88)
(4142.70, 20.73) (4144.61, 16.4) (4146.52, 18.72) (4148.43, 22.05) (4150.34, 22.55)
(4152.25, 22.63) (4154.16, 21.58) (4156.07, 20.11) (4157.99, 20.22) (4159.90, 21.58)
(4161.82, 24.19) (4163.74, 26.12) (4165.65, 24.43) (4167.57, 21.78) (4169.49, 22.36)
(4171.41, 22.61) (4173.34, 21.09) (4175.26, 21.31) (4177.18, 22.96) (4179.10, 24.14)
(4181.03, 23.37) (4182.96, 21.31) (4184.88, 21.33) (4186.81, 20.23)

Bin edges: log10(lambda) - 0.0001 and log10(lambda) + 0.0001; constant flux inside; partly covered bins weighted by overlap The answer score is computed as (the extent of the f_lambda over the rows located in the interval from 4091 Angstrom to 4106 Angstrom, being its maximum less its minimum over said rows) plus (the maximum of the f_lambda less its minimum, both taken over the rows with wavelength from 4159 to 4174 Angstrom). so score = 12.0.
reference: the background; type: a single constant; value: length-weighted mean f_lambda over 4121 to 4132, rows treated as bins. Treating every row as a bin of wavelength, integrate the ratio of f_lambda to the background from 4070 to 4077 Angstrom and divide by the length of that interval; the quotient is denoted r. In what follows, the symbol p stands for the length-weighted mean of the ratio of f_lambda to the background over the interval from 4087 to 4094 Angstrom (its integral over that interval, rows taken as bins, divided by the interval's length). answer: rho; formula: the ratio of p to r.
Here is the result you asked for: 1.39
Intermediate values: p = 1.13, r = 0.81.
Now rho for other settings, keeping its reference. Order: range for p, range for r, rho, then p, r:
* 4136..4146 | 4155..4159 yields 1.03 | 0.92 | 0.89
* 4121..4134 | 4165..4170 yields 0.97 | 0.97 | 1.00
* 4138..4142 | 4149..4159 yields 1.09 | 1.02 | 0.94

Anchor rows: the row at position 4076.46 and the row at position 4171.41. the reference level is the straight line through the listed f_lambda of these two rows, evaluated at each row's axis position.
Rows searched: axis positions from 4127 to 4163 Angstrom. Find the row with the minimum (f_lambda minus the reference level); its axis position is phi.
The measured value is 4144.61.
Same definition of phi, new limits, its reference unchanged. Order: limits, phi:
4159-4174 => 4173.34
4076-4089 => 4078.34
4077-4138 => 4133.17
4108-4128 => 4127.46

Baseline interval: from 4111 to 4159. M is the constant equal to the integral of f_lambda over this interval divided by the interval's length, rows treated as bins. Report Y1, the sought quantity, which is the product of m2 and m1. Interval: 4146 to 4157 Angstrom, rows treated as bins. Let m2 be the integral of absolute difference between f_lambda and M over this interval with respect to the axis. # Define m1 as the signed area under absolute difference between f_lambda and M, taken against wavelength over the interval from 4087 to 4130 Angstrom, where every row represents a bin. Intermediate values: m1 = 86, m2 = 12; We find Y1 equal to 997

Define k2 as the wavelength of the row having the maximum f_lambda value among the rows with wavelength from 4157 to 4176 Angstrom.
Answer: 4163.74 Angstrom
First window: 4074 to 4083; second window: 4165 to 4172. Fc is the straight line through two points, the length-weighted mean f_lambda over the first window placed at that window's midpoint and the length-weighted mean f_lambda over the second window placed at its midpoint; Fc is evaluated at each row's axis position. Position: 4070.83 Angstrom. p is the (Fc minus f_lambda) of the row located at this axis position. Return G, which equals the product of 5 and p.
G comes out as 7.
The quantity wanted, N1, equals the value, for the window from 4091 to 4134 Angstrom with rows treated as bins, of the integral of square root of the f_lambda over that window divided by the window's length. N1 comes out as 4.75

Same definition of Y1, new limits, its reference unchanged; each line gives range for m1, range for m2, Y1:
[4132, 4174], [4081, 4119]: 5409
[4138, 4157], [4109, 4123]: 953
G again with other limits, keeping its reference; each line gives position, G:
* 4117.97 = -18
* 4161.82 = -8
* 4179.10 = -5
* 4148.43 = 0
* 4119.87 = -10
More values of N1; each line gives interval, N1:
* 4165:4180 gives 4.75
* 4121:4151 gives 4.60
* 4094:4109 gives 4.64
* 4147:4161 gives 4.63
